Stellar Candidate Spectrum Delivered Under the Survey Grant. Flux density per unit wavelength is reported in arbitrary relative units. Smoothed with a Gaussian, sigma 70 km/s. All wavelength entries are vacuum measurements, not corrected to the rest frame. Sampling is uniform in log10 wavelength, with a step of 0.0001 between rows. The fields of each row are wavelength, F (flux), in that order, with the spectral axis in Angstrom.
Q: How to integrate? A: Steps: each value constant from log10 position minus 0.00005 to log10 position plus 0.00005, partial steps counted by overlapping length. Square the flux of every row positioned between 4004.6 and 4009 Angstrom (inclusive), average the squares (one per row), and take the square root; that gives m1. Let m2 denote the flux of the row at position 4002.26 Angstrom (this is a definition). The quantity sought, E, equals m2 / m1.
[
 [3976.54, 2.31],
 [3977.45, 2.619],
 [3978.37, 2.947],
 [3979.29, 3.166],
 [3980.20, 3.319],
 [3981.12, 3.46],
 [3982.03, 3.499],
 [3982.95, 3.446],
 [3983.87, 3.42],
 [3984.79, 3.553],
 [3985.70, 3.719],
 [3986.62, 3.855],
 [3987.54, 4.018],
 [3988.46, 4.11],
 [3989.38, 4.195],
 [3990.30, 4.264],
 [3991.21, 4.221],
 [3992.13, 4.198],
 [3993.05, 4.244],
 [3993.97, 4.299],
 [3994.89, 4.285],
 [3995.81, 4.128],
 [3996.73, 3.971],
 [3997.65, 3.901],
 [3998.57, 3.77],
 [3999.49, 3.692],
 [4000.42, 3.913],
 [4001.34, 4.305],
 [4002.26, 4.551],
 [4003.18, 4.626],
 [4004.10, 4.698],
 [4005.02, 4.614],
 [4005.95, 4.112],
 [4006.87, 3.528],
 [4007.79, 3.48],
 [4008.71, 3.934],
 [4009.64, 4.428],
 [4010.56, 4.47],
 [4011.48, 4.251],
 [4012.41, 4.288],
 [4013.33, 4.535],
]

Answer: 1.15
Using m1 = 3.96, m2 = 4.551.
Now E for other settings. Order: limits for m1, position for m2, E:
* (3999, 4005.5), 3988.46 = 0.94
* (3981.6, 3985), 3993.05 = 1.22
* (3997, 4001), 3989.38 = 1.10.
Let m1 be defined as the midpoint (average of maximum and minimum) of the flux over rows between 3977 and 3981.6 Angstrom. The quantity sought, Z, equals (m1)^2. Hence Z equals 9.2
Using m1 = 3.0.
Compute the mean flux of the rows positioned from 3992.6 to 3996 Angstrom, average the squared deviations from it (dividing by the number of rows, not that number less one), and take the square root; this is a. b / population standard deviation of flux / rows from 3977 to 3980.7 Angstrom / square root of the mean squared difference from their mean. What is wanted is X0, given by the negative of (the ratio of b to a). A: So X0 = -3.9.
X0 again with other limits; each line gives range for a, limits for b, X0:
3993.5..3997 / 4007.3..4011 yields -3.0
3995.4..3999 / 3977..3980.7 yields -2.0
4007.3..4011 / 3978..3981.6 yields -0.5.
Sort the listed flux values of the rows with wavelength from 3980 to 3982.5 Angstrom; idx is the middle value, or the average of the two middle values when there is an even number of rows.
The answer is 3.5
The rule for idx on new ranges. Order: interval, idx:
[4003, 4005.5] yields 4.6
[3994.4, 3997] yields 4.1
